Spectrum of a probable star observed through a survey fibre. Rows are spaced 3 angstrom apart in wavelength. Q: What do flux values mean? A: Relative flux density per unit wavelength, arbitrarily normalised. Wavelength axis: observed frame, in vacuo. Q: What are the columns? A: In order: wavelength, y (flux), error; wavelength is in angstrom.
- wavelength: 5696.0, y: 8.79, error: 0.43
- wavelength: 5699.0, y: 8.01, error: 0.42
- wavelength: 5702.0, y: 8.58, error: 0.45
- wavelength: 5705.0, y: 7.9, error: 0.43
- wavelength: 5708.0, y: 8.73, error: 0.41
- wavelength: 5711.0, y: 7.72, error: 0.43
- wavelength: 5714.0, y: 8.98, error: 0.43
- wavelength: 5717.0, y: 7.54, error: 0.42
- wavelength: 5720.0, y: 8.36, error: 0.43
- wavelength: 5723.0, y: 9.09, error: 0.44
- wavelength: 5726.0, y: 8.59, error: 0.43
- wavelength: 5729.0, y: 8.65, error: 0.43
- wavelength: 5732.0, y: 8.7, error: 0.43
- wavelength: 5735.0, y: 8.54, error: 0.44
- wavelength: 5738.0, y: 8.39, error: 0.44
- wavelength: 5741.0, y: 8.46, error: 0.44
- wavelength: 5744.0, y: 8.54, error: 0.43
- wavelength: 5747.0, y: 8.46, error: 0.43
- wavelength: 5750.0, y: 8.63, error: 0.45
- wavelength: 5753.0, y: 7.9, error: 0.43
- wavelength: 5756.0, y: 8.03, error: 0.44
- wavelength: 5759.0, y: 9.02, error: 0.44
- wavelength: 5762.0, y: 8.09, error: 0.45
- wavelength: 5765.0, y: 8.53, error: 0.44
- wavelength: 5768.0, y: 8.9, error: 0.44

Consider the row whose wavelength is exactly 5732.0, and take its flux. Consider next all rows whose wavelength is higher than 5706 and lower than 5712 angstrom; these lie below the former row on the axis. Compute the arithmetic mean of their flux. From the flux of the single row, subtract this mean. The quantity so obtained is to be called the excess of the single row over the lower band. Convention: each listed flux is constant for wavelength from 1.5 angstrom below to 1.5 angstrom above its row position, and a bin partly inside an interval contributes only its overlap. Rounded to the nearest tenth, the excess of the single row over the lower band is 0.5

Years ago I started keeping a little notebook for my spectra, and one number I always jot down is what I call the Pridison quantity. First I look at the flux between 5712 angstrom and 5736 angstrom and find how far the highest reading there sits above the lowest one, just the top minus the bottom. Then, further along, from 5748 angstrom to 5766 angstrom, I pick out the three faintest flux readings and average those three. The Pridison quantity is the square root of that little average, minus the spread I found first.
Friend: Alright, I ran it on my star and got 1.28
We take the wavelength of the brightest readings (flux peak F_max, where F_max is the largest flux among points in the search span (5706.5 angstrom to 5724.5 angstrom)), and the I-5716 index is 5723.0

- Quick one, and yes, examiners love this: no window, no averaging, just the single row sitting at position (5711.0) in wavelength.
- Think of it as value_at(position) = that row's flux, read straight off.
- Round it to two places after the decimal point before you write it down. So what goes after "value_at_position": 7.72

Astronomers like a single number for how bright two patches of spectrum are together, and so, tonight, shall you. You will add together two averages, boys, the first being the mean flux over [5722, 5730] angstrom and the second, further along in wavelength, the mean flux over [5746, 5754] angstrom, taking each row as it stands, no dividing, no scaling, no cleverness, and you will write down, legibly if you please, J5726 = 17.11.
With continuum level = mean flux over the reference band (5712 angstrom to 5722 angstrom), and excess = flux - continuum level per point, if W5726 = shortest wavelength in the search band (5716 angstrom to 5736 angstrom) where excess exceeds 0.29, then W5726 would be 5723.0 angstrom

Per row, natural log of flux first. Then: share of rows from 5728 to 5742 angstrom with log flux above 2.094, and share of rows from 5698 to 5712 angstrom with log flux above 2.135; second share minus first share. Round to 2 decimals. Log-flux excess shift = -0.60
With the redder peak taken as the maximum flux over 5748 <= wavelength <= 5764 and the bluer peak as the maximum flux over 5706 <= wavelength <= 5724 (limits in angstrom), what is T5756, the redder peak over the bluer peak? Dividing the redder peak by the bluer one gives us 0.99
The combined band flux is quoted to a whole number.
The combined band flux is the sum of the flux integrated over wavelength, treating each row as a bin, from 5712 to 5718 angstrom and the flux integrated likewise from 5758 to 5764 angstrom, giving 101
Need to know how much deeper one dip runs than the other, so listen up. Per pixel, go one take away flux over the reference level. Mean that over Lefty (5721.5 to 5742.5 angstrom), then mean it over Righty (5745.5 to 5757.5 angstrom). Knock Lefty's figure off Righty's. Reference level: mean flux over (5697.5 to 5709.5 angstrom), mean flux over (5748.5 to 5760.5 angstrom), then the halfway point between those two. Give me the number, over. 0.05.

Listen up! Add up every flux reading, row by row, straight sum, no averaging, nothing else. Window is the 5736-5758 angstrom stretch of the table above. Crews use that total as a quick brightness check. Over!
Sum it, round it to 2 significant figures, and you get 58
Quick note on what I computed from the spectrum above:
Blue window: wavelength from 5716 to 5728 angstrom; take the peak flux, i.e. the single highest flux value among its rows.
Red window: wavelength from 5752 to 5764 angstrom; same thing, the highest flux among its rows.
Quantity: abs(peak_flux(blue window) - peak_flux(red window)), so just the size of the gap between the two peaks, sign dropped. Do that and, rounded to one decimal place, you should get 0.1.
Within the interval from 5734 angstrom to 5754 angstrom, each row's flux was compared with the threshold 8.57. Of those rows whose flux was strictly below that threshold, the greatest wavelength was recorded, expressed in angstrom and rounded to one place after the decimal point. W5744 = 5753.0 angstrom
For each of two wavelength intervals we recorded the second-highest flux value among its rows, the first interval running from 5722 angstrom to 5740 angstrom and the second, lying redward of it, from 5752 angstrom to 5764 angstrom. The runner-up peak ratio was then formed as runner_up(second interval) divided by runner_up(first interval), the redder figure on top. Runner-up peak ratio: 0.93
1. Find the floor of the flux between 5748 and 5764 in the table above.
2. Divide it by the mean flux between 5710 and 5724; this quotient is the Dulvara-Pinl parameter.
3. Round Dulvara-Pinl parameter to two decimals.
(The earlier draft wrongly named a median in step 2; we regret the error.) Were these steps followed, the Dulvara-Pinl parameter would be 0.95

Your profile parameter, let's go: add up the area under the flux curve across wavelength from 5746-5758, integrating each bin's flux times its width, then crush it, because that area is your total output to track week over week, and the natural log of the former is 4.60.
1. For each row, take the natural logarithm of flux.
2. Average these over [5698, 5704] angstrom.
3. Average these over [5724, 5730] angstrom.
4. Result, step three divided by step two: 1.02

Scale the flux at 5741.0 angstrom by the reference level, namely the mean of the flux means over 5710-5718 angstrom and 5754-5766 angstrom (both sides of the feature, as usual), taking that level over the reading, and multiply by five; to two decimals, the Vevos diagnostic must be 4.88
